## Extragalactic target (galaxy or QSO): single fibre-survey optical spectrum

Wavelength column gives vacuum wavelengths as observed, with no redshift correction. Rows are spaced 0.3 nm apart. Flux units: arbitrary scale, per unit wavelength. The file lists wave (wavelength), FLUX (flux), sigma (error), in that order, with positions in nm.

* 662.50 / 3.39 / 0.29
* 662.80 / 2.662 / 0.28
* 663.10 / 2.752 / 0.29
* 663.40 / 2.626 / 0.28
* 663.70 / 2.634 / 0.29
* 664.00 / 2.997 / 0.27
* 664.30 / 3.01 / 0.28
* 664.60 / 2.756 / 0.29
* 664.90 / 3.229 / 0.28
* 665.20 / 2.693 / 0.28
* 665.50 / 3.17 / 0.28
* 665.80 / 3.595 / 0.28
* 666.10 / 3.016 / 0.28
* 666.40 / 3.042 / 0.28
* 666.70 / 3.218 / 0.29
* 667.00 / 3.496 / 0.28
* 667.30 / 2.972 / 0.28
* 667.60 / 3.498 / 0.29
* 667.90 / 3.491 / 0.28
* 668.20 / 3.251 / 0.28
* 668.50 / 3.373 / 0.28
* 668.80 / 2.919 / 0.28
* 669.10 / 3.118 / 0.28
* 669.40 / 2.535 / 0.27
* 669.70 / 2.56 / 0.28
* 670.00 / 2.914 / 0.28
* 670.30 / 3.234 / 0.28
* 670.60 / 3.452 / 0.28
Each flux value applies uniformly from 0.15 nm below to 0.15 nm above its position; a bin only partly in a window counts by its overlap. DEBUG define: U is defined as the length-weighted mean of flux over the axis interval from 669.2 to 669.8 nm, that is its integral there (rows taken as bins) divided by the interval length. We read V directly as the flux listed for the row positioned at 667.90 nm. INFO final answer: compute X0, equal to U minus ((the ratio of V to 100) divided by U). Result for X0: 2.6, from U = 2.59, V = 3.491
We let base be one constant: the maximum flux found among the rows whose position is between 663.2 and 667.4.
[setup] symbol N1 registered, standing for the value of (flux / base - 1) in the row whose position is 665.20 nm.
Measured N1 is -0.25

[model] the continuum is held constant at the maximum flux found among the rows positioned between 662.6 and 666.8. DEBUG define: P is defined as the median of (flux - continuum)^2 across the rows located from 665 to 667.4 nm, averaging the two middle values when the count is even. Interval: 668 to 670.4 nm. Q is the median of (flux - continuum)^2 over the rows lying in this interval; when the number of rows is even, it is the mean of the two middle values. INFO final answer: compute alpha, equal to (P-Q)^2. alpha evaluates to 0.01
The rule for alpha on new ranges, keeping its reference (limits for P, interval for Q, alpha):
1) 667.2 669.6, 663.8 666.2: 0.03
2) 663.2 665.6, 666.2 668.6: 0.20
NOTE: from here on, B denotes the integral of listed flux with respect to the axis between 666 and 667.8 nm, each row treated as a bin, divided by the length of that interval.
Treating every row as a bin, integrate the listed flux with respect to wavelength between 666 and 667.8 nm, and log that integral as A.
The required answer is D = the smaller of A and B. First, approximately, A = 5.80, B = 3.22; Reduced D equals 3.22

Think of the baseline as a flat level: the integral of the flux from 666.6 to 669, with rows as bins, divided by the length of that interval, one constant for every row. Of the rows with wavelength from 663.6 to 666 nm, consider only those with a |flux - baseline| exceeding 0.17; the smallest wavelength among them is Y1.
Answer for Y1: 663.70 nm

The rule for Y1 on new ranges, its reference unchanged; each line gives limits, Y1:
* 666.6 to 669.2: 667.00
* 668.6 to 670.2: 668.80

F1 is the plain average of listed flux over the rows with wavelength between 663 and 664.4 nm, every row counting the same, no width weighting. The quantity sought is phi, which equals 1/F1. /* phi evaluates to 0.36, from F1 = 2.80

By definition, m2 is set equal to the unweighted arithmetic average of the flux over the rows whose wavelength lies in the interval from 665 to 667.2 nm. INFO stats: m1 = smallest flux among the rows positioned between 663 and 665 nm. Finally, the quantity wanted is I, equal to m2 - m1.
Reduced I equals 0.55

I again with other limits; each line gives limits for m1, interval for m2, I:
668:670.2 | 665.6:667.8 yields 0.73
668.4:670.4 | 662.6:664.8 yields 0.24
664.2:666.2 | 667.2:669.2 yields 0.54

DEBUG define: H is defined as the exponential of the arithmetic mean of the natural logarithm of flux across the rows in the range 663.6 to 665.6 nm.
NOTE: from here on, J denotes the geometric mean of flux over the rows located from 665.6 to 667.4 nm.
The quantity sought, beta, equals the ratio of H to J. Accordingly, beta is 0.91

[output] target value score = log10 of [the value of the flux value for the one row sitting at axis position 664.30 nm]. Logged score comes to 0.48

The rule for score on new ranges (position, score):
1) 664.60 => 0.44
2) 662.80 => 0.43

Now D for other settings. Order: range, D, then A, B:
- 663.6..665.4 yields 2.90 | 5.22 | 2.90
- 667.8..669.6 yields 3.09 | 5.56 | 3.09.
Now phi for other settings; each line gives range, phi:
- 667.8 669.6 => 0.32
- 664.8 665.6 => 0.33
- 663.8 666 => 0.33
